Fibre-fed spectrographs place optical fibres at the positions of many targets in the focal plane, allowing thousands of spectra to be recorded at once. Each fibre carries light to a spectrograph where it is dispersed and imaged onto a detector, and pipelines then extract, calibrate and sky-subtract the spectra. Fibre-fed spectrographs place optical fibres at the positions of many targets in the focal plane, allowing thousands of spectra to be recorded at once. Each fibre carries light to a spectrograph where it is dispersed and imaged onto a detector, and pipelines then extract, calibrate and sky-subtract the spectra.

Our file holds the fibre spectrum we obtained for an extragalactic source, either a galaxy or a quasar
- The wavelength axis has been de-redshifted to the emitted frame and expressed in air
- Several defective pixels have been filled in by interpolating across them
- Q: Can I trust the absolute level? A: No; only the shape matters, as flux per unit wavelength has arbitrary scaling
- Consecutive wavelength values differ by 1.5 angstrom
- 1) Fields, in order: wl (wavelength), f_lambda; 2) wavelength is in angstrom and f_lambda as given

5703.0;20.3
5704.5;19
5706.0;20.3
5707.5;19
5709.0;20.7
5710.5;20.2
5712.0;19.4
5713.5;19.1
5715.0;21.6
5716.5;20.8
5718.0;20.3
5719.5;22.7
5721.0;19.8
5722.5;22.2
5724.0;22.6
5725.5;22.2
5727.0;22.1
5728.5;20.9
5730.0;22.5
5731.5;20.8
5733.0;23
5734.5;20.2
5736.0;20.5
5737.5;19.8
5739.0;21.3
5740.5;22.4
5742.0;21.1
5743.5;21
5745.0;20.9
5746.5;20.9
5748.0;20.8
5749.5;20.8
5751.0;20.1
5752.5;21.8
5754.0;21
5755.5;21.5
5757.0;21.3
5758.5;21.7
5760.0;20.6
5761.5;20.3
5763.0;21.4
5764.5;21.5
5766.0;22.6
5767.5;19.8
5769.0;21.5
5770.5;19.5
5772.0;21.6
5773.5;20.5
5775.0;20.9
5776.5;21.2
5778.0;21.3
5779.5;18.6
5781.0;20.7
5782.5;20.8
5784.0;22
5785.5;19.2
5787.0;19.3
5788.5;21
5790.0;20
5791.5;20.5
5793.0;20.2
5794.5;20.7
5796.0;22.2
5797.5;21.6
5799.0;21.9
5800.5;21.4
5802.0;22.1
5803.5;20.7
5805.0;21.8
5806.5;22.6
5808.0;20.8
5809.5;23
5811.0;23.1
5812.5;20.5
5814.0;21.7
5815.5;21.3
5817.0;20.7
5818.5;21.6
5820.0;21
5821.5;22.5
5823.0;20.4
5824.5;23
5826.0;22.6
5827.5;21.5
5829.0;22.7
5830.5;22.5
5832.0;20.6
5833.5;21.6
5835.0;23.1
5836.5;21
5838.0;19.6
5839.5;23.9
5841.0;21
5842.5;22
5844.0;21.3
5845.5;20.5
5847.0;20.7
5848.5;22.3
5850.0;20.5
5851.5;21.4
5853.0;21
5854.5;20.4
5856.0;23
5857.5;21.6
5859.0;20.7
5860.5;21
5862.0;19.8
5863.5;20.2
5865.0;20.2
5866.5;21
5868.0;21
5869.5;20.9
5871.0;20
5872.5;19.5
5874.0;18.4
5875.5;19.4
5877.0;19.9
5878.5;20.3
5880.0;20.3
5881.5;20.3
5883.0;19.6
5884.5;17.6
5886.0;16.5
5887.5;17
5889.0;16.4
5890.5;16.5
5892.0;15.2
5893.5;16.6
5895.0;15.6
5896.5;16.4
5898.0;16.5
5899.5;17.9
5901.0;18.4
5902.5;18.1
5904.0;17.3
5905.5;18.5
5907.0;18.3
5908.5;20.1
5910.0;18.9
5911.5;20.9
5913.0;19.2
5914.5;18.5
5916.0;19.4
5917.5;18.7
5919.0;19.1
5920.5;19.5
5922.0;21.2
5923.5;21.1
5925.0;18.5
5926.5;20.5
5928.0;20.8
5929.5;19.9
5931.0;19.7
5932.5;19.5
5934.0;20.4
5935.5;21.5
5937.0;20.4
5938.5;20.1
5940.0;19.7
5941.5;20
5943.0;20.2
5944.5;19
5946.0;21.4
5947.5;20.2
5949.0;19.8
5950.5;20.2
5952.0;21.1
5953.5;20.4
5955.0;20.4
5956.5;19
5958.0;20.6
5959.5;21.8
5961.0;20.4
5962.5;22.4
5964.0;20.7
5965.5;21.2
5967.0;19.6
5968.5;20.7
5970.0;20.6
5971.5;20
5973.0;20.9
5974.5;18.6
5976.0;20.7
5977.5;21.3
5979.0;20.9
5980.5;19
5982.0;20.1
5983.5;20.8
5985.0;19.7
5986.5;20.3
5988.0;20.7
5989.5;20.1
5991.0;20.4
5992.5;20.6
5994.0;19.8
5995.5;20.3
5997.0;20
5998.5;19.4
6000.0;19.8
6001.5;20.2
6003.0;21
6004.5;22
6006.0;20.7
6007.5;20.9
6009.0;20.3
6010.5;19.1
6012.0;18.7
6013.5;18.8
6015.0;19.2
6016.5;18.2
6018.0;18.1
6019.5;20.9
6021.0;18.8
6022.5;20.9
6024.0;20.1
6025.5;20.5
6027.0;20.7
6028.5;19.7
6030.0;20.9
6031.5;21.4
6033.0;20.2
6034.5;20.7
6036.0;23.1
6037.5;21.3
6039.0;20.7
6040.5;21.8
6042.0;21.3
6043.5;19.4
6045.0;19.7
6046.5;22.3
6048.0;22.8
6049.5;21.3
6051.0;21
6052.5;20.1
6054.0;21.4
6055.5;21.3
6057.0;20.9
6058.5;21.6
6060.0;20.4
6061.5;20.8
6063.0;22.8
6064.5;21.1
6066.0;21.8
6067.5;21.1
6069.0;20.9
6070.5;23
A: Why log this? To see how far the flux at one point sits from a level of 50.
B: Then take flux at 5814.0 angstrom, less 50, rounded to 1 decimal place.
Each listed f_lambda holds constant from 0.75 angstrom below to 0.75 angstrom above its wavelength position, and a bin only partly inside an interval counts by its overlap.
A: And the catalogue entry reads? -28.3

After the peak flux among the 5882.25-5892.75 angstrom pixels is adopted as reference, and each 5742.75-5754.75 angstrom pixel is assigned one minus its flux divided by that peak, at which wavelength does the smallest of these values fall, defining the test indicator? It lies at 5752.5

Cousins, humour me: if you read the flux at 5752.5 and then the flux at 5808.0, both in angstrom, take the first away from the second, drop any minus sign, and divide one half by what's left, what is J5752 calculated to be 0.5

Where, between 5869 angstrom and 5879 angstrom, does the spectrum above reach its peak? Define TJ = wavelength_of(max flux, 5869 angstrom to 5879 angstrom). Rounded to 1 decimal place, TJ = 5869.5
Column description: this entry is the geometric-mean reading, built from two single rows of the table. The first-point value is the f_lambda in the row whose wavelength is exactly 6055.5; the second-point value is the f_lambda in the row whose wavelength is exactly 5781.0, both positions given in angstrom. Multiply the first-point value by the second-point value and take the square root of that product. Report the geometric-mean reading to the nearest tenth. 21.0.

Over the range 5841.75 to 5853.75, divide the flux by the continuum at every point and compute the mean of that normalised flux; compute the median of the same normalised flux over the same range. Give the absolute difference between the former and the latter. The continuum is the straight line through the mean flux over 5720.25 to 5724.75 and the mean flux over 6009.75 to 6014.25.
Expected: 0.0027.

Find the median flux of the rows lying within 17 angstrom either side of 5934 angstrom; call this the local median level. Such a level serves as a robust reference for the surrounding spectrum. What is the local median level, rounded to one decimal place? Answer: 20.1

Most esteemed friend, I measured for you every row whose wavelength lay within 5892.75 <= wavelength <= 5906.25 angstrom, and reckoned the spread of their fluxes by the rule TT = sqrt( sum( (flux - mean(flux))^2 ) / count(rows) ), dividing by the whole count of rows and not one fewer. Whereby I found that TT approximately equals 0.97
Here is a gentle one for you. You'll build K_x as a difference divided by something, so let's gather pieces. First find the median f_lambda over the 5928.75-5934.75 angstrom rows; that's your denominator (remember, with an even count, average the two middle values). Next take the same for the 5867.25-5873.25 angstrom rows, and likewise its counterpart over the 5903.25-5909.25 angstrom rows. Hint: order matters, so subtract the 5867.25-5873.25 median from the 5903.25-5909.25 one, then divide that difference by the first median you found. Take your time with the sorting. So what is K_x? -0.10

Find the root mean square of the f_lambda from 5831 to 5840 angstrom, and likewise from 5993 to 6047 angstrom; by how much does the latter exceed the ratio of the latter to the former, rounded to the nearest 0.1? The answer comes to 19.4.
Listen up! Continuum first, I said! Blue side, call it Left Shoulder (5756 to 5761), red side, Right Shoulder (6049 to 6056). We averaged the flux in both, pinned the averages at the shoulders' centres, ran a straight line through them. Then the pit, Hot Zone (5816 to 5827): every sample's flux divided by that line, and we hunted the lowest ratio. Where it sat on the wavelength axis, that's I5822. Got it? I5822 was 5823.0 angstrom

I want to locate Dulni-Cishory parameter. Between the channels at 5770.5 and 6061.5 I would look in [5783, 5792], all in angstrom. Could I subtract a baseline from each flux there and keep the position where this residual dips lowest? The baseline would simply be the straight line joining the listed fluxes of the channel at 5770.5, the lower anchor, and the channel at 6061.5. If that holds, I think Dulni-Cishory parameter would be 5785.5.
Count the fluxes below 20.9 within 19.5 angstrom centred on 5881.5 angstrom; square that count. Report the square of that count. 169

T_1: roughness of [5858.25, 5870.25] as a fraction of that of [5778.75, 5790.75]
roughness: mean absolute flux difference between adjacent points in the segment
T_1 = 0.3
